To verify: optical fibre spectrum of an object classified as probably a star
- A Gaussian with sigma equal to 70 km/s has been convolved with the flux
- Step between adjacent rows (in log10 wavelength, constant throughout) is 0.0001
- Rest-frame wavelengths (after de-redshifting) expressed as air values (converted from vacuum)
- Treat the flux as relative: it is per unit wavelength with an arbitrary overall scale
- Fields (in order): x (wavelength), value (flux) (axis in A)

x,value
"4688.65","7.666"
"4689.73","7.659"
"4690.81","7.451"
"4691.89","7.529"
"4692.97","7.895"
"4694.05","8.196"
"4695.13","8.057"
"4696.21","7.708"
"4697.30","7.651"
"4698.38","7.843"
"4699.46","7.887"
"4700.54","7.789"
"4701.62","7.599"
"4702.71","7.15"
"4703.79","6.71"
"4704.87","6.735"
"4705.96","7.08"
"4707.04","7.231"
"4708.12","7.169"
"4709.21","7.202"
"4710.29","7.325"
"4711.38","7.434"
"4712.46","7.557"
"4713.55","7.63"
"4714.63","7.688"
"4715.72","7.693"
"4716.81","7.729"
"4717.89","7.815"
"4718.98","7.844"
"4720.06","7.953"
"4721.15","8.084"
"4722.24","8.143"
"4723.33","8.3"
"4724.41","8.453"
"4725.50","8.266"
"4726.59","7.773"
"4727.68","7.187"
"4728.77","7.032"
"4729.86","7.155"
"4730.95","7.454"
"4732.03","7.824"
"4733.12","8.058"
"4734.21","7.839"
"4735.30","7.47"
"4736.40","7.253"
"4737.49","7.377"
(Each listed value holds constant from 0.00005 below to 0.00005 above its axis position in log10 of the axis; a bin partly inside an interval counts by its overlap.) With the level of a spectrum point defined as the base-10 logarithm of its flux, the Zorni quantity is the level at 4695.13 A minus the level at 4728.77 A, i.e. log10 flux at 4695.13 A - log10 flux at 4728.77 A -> 0.059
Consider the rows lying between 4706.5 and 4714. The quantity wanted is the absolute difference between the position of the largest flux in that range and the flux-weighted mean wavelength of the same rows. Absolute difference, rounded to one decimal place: 3.2 A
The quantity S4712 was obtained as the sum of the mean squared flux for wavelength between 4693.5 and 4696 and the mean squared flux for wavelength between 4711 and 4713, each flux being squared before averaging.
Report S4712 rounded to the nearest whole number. 122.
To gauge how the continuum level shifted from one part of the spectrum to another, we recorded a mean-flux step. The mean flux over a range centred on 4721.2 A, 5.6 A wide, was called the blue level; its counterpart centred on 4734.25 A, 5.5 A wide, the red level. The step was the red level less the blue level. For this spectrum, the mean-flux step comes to -0.4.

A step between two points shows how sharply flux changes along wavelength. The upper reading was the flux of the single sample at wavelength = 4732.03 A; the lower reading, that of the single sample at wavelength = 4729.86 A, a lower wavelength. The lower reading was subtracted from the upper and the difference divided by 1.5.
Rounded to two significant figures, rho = 0.45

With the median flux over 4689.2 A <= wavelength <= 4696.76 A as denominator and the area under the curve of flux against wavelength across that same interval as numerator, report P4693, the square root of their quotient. 2.76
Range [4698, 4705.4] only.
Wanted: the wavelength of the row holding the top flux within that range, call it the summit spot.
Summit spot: 4699.46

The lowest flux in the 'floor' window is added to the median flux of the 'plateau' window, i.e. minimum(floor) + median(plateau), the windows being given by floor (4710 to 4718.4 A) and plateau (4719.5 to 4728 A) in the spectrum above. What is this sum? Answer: 15.4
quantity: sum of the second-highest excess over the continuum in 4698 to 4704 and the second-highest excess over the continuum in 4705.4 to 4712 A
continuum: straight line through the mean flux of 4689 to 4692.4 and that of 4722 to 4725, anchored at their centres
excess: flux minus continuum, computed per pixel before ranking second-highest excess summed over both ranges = -0.6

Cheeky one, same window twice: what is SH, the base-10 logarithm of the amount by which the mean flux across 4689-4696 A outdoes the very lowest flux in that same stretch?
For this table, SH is -0.46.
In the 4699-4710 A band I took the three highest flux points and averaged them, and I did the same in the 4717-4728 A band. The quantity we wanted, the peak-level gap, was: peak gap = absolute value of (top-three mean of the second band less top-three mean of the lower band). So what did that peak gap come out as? 0.58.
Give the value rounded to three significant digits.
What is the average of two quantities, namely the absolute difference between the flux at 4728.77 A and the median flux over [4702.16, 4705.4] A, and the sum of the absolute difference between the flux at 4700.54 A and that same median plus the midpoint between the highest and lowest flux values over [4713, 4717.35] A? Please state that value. 4.52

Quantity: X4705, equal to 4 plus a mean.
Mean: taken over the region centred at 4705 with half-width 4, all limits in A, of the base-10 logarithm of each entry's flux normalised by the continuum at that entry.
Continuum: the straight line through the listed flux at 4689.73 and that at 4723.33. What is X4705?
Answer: 3.95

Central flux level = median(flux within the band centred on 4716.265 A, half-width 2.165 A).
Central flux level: 7.7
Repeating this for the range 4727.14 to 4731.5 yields 7.2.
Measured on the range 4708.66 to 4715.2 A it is 7.5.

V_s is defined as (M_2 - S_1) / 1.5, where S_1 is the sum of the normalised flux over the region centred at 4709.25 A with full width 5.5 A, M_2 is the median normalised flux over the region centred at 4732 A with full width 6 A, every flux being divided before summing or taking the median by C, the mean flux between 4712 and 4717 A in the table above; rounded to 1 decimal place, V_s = -2.5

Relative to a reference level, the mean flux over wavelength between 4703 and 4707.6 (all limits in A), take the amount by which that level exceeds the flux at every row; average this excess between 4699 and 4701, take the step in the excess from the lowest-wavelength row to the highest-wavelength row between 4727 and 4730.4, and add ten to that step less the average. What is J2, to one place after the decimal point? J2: 10.9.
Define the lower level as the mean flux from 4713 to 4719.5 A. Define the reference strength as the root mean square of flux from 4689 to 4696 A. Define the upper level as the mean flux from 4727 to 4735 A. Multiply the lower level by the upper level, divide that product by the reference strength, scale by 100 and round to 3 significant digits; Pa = 744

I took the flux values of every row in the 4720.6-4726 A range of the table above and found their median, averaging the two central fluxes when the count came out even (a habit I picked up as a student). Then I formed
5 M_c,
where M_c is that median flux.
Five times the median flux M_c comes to 41.3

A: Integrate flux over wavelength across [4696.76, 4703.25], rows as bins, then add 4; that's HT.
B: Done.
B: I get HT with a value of 53.7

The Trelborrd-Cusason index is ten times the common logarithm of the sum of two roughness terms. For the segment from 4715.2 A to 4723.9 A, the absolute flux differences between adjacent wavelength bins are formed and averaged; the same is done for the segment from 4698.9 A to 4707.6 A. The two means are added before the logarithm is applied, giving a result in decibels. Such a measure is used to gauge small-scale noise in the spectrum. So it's -4.8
